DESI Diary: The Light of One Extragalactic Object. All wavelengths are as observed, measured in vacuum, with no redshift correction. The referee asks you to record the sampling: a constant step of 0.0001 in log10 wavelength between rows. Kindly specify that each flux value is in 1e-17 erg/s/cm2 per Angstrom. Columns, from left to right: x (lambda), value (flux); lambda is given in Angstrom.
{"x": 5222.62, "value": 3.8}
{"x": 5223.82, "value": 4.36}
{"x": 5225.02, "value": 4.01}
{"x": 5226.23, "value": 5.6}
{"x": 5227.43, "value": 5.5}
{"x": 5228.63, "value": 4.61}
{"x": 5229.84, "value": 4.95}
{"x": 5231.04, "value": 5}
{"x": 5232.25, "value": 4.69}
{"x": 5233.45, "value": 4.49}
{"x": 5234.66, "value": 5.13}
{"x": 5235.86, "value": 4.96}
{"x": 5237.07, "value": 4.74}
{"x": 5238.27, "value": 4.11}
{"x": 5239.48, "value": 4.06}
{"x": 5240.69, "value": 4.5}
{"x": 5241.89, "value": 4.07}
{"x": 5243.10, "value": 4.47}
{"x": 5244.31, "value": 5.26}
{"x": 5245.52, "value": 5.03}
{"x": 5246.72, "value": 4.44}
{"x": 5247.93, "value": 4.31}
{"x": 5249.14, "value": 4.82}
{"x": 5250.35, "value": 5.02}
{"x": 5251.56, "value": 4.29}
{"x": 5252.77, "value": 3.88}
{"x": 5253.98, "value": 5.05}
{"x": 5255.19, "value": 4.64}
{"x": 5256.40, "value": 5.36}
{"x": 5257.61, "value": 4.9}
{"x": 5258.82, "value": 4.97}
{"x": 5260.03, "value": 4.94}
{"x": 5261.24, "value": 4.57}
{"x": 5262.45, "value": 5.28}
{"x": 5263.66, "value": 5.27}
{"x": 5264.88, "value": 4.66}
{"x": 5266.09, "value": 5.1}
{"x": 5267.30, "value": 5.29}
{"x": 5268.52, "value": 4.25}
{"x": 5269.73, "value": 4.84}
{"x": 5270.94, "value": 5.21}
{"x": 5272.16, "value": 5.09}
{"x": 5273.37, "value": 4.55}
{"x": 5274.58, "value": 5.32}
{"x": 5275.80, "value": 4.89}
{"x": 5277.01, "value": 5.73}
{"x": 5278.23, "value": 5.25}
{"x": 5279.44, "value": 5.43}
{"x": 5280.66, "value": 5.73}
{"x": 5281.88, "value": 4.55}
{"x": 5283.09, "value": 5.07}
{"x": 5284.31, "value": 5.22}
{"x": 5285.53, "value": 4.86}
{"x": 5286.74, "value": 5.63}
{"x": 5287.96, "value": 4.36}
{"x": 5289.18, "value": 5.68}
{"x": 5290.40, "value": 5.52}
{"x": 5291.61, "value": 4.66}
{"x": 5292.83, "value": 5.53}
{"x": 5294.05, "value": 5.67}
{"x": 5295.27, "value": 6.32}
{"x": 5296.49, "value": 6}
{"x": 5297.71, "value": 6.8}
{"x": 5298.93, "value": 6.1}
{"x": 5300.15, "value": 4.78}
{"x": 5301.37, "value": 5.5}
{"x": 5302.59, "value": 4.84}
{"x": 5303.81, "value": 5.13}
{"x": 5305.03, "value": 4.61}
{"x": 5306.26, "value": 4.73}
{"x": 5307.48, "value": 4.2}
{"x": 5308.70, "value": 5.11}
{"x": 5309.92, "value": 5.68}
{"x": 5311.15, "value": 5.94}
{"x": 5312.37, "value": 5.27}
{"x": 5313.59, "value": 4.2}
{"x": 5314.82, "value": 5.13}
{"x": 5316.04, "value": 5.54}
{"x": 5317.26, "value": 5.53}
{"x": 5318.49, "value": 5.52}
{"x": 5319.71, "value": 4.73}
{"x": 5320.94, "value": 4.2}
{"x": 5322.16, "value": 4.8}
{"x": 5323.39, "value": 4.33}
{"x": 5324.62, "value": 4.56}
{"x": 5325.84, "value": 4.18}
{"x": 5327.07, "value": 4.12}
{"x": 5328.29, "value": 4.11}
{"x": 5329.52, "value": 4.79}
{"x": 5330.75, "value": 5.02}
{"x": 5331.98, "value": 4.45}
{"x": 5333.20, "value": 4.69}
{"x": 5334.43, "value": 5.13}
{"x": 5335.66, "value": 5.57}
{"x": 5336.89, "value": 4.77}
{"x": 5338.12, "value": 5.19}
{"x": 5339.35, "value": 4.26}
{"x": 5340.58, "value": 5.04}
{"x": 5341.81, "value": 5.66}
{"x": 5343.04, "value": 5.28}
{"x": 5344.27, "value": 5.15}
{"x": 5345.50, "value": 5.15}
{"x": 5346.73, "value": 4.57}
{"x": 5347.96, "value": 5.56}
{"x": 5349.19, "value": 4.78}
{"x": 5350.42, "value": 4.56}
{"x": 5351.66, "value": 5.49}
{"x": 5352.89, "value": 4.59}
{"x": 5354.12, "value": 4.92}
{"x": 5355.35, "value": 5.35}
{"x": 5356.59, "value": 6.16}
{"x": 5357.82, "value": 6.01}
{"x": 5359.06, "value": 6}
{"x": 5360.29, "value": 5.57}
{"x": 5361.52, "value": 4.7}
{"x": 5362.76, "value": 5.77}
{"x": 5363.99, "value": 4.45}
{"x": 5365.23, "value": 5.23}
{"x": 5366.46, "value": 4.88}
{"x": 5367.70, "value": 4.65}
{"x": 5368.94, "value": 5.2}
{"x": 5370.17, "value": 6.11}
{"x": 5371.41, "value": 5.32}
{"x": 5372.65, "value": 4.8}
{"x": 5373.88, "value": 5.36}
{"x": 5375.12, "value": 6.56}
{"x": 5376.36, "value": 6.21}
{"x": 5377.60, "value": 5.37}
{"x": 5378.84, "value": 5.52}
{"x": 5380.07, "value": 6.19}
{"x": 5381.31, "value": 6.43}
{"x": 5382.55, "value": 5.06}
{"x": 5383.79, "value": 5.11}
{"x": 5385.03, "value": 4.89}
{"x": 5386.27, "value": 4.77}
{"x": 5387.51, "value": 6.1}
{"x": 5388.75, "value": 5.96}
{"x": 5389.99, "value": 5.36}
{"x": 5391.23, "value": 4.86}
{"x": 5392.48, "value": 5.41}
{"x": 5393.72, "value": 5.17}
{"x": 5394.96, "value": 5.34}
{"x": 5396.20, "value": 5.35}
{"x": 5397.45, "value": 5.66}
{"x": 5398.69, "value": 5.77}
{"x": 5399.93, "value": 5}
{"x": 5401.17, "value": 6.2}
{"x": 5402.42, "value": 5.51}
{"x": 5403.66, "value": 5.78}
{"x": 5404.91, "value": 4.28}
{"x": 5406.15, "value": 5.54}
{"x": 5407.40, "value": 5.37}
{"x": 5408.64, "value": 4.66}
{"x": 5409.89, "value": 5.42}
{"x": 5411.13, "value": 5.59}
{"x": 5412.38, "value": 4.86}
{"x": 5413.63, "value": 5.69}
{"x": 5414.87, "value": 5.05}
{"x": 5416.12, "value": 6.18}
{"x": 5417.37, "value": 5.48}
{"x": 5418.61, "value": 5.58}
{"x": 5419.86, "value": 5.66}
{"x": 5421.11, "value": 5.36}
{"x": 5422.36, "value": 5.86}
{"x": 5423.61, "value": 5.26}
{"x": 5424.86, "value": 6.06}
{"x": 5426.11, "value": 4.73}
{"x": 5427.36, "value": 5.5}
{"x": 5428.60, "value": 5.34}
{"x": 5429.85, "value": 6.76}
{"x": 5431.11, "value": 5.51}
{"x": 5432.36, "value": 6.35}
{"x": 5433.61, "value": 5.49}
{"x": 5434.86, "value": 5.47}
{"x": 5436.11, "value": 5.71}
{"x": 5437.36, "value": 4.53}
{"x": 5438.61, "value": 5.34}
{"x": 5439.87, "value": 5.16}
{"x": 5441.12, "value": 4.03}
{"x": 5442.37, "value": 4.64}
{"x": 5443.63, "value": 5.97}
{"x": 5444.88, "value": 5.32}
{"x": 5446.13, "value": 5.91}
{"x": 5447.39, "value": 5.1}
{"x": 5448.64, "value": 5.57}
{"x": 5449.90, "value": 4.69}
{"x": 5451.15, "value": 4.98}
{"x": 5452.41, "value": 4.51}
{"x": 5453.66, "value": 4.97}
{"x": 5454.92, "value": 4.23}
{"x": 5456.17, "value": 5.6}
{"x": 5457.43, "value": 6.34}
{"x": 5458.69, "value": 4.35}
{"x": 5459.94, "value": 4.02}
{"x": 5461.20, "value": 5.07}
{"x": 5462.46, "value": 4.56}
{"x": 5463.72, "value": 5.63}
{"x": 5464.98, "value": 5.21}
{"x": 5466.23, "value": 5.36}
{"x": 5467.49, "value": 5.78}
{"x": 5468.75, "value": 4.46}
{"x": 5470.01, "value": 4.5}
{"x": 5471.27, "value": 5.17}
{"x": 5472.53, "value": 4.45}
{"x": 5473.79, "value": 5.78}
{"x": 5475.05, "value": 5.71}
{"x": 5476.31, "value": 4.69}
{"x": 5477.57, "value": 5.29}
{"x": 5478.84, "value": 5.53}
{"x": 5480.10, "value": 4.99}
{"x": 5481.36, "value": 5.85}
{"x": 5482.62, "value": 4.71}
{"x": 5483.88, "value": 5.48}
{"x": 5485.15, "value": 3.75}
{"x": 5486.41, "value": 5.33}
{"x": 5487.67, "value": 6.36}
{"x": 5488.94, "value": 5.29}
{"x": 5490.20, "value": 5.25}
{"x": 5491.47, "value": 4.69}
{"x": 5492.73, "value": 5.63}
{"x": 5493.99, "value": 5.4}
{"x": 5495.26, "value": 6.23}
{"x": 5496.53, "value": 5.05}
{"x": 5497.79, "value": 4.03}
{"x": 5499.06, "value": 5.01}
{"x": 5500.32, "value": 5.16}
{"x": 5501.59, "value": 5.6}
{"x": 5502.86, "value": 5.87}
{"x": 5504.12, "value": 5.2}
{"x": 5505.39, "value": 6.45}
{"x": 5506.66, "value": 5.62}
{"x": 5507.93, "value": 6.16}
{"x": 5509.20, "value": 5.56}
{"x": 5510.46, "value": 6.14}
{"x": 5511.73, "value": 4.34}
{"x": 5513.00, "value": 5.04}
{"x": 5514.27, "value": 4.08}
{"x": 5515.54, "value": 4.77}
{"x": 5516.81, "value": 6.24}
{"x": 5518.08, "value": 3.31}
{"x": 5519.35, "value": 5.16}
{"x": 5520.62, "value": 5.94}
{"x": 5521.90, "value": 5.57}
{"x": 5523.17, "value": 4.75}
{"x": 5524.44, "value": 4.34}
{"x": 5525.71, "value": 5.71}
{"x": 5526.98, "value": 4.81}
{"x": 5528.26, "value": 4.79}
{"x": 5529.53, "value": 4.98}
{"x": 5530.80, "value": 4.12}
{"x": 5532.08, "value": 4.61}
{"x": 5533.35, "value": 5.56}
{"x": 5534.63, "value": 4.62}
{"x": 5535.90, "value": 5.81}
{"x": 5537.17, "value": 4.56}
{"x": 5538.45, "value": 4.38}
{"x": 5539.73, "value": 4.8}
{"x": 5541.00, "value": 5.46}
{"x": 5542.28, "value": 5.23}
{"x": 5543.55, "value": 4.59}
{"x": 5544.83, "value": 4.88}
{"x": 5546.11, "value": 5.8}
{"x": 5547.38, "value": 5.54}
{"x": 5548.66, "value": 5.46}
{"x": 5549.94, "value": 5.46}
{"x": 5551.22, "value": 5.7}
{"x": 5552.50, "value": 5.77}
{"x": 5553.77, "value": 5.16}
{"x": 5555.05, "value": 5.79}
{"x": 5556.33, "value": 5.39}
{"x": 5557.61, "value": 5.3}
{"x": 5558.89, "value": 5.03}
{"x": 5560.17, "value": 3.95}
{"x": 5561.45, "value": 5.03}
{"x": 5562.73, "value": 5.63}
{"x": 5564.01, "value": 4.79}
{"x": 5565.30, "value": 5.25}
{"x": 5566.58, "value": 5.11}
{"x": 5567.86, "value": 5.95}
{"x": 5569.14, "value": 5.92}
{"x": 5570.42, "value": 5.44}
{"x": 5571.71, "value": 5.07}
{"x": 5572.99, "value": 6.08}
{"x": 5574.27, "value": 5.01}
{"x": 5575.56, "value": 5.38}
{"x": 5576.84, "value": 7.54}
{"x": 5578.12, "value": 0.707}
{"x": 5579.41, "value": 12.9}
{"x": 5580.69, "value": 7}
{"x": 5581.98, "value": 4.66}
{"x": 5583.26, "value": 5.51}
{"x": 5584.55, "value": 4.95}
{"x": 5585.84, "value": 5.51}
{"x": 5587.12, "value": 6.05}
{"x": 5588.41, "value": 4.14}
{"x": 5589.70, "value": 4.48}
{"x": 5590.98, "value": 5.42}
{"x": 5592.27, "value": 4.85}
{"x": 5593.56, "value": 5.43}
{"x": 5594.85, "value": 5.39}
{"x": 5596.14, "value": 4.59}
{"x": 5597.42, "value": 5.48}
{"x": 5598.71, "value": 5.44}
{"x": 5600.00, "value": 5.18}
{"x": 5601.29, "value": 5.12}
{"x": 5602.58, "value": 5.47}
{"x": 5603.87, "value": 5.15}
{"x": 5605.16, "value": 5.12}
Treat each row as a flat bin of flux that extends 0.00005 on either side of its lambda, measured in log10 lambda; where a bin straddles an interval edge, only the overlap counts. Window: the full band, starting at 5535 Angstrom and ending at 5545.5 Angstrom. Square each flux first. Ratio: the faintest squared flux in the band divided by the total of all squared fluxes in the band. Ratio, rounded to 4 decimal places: 0.0965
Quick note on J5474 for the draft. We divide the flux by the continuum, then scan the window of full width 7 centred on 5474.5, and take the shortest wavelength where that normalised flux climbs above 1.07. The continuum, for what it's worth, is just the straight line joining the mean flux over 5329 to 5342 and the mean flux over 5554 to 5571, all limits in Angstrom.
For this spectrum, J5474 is 5473.79 Angstrom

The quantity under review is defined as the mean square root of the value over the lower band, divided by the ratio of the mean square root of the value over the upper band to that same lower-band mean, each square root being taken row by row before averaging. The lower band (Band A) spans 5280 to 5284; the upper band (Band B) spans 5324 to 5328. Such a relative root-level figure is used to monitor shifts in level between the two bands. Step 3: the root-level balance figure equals 2.47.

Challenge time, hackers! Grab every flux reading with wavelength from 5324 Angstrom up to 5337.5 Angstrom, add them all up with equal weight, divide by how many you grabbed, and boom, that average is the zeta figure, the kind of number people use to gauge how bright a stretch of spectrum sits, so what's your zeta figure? 4.67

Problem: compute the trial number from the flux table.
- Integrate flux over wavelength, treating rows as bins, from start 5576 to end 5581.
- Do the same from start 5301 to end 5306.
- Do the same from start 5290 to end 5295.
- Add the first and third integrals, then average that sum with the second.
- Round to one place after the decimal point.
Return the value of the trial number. 43.4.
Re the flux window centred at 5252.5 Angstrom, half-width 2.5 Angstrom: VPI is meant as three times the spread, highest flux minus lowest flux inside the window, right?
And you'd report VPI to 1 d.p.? 3.5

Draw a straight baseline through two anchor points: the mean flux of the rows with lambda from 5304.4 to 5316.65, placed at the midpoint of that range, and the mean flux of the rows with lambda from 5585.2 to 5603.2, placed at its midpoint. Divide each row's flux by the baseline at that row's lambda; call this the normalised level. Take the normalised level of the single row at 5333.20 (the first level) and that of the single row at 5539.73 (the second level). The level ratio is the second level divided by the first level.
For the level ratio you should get 1.00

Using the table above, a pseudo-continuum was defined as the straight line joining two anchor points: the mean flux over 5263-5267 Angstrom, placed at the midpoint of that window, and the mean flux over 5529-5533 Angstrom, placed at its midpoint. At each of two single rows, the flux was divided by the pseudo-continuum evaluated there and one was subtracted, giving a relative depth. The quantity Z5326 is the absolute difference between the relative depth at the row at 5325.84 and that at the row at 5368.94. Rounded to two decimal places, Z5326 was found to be 0.22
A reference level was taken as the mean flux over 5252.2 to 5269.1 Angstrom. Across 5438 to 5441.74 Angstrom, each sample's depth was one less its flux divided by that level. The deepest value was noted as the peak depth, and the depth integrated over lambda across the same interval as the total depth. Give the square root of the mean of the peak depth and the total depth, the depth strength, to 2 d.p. 0.31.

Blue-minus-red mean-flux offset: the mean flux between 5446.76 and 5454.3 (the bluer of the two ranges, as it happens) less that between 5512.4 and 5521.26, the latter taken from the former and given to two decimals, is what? 0.04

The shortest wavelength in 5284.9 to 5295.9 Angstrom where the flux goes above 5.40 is 5286.74 Angstrom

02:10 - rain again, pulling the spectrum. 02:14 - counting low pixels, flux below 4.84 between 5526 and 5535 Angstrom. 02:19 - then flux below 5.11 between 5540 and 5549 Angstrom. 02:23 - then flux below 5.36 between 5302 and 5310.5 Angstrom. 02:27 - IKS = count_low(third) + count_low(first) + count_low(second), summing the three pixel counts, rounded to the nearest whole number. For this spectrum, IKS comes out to 13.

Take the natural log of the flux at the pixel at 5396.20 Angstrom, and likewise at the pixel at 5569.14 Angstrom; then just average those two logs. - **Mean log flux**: 1.728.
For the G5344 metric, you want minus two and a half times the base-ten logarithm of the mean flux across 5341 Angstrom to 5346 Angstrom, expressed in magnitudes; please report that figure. -1.81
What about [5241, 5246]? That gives -1.68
